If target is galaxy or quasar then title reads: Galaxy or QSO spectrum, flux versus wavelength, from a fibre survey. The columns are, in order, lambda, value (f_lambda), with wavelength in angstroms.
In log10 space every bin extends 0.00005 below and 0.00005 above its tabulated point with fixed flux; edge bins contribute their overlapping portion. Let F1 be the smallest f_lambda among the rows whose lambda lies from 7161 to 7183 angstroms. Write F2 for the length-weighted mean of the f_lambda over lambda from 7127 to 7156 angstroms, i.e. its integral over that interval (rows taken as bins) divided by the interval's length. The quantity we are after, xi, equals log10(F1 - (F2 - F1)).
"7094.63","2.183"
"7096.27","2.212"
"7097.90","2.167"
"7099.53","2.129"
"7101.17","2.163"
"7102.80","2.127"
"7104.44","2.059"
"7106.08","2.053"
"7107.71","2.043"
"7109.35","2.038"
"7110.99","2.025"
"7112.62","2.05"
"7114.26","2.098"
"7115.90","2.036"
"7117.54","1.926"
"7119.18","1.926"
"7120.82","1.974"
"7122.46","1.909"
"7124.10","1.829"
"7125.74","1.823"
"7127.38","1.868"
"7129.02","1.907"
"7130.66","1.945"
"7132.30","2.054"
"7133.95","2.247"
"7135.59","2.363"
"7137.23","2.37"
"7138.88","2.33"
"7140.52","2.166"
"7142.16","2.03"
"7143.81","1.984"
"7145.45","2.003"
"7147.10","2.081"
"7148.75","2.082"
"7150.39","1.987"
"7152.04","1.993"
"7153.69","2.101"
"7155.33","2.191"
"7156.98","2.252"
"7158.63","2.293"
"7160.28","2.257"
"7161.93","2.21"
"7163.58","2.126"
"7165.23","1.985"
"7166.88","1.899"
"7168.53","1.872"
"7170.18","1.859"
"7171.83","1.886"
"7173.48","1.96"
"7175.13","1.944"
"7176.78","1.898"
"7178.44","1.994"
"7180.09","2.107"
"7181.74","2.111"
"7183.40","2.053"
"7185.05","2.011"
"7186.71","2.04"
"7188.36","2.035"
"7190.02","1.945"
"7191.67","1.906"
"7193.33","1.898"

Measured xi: 0.21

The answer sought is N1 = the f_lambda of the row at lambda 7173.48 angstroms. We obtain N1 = 1.96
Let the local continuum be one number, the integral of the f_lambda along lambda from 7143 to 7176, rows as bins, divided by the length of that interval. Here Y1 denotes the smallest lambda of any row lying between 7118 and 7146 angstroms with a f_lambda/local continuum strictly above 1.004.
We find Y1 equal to 7133.95 angstroms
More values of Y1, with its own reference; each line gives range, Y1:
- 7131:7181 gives 7133.95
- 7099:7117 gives 7099.53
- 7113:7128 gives 7114.26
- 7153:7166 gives 7153.69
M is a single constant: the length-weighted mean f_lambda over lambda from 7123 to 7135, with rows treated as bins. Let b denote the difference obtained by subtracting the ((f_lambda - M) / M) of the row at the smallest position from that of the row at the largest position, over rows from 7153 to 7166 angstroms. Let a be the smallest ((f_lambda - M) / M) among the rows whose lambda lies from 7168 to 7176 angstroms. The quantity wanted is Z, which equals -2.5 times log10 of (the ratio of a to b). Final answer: 0.1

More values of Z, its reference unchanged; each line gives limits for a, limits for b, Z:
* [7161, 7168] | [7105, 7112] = -0.9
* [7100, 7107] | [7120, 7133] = -0.2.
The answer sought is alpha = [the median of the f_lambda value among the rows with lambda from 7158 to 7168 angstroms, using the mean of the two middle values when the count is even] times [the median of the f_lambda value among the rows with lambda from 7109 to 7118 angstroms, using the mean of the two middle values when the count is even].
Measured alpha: 4.4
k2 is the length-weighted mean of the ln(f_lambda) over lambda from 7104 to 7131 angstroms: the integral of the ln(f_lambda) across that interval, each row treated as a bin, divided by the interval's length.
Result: 0.68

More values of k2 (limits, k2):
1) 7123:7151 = 0.72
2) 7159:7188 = 0.70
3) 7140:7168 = 0.74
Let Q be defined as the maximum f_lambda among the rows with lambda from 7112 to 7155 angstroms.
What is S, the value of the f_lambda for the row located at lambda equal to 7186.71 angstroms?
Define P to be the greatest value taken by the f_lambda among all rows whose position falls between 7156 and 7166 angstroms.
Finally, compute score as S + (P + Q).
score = 6.70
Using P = 2.293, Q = 2.37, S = 2.04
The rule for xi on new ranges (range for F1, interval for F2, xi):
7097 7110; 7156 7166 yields 0.28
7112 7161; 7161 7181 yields 0.22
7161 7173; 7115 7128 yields 0.26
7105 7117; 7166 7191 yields 0.32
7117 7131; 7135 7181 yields 0.20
